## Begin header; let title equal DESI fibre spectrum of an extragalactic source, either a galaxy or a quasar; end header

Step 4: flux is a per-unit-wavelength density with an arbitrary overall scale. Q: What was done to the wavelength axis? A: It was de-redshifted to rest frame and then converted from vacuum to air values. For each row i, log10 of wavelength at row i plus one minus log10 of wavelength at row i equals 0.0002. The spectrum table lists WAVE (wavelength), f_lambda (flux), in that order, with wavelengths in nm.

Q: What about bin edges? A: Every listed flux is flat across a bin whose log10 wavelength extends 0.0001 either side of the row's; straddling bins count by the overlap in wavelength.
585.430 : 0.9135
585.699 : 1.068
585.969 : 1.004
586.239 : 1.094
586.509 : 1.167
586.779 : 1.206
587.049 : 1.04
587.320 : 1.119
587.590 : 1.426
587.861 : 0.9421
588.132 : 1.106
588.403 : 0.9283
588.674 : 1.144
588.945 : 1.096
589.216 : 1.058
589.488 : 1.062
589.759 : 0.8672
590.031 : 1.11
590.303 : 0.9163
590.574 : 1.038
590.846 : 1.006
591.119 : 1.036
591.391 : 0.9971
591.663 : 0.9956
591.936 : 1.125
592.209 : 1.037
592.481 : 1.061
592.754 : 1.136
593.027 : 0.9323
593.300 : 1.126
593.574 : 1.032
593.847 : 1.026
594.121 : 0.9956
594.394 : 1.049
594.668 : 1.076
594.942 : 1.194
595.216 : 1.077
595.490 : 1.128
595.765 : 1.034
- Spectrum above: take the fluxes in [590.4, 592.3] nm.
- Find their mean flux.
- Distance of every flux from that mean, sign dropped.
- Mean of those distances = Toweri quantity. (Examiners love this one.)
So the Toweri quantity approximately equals 0.029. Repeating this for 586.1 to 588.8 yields 0.095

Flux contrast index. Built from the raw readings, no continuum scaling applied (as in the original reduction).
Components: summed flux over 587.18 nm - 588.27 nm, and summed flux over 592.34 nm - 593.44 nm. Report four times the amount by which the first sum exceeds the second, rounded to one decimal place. 1.4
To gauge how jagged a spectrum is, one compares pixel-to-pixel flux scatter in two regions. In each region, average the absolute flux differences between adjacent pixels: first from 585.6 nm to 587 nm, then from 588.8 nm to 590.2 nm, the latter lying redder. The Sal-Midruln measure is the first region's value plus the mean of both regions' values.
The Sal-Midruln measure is 0.16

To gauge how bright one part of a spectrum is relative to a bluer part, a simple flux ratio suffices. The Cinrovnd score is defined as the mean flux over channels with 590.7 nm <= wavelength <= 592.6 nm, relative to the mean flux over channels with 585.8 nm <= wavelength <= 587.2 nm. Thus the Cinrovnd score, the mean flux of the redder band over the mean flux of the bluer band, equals 0.94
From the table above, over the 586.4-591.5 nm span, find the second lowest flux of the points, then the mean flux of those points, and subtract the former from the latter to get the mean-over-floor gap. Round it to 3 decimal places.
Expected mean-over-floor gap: 0.150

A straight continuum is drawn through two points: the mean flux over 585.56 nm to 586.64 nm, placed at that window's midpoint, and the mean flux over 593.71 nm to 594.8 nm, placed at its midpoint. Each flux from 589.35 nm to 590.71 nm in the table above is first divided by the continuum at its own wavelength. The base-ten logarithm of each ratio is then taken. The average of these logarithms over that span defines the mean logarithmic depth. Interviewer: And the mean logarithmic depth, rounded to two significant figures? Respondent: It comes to -0.028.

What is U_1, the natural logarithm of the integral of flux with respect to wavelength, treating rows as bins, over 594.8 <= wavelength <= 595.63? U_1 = -0.1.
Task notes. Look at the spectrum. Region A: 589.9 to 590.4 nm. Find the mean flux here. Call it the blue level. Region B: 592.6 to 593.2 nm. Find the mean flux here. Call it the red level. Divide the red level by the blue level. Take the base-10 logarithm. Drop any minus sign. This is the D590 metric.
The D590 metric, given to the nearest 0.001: 0.009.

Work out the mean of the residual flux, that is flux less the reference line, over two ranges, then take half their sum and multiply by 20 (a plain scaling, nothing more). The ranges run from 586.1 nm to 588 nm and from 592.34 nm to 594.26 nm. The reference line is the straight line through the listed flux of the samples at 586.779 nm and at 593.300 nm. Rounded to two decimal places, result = -1.43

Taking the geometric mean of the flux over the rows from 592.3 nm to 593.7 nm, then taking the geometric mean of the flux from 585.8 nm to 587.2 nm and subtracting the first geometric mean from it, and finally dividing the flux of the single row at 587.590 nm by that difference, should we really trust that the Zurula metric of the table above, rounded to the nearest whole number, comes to 32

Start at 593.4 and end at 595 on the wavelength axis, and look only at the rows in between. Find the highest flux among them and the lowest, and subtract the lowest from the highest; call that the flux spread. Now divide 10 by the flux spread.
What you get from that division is 50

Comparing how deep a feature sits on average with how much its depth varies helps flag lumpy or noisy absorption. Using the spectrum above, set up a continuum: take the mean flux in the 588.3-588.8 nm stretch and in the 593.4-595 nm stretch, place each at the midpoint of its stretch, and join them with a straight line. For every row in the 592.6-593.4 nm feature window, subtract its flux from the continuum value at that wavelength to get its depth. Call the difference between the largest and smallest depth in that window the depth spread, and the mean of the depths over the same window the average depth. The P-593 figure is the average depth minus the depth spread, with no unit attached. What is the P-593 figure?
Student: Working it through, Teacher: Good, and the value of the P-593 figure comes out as -0.213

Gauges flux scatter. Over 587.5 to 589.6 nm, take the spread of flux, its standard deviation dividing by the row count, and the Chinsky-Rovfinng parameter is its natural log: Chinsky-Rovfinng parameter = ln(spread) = -1.94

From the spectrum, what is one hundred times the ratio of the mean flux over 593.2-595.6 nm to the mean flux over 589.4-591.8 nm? 107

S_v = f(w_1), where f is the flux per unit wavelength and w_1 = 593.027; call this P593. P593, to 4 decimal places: 0.9323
